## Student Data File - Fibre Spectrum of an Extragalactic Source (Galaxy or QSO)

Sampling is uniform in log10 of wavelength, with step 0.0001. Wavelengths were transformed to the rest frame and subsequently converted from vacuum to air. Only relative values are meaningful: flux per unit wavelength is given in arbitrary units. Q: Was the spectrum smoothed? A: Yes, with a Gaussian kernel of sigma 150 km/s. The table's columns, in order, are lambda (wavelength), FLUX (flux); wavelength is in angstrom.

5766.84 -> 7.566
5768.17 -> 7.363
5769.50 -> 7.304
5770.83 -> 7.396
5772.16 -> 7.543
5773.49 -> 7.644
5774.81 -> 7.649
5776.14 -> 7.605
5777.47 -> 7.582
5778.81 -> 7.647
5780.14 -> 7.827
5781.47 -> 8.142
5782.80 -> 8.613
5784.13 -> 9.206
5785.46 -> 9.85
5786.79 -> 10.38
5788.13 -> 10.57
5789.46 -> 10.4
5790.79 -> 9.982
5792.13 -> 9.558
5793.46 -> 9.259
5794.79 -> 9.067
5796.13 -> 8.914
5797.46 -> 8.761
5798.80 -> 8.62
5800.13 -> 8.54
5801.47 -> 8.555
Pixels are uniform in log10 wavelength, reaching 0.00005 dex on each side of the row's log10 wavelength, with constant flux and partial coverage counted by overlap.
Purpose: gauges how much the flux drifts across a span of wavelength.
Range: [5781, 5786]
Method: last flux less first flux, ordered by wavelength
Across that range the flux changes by 1.7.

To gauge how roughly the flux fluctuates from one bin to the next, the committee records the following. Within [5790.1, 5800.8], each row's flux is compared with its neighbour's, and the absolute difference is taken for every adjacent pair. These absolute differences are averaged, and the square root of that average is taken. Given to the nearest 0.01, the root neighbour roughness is 0.45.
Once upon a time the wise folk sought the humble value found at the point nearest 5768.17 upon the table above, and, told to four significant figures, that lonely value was 7.363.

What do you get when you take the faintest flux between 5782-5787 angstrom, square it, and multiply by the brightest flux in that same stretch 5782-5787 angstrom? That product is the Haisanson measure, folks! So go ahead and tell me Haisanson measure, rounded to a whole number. 770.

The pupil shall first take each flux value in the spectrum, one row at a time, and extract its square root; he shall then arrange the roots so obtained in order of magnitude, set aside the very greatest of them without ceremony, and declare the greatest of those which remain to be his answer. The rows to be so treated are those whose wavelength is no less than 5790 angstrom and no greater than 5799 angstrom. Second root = 3.09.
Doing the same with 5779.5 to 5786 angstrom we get 3.03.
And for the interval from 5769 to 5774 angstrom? 2.75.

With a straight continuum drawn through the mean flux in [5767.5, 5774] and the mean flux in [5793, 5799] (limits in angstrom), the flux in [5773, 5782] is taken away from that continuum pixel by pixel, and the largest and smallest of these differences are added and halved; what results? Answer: 0.10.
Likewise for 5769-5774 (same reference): 0.01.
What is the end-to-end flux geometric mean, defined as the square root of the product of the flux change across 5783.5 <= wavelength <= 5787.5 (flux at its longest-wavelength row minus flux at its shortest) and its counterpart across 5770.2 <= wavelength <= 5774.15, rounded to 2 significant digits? 0.54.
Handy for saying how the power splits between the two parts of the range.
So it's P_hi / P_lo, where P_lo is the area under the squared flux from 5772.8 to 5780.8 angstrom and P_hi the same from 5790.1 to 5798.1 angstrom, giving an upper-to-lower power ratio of 1.5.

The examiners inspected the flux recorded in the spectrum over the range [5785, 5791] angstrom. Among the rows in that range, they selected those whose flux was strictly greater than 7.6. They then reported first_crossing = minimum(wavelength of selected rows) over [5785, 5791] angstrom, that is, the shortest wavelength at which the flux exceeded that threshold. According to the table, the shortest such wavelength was 5785.46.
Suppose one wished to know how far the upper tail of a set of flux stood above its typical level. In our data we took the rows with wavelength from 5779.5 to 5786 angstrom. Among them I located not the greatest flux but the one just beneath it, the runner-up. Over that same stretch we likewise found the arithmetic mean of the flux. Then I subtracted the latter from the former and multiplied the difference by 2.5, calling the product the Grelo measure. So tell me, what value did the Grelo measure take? 1.2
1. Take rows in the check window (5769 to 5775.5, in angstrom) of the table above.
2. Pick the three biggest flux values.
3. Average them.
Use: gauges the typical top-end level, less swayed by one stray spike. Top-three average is 7.6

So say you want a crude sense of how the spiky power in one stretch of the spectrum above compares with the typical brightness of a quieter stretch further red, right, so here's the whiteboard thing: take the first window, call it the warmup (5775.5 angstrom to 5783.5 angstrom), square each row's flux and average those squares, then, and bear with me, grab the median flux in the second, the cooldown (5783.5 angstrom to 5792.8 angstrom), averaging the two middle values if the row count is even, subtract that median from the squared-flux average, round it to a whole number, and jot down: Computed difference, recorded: 53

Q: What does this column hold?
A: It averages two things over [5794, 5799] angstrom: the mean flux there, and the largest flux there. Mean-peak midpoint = 9.0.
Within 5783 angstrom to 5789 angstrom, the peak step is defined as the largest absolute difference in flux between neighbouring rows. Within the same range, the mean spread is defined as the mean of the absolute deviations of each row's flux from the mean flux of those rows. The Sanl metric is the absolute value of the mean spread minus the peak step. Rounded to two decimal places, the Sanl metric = 0.17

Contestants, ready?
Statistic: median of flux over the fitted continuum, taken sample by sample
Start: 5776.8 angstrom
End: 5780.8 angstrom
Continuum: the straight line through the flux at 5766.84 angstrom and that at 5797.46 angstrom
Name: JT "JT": 0.95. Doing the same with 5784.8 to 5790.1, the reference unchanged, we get 1.24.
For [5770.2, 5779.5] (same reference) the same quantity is 0.96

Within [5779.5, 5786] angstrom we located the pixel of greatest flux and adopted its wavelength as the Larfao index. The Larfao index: 5785.46 angstrom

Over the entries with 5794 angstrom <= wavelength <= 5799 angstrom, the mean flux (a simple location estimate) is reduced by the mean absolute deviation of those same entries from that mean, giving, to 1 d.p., 8.7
